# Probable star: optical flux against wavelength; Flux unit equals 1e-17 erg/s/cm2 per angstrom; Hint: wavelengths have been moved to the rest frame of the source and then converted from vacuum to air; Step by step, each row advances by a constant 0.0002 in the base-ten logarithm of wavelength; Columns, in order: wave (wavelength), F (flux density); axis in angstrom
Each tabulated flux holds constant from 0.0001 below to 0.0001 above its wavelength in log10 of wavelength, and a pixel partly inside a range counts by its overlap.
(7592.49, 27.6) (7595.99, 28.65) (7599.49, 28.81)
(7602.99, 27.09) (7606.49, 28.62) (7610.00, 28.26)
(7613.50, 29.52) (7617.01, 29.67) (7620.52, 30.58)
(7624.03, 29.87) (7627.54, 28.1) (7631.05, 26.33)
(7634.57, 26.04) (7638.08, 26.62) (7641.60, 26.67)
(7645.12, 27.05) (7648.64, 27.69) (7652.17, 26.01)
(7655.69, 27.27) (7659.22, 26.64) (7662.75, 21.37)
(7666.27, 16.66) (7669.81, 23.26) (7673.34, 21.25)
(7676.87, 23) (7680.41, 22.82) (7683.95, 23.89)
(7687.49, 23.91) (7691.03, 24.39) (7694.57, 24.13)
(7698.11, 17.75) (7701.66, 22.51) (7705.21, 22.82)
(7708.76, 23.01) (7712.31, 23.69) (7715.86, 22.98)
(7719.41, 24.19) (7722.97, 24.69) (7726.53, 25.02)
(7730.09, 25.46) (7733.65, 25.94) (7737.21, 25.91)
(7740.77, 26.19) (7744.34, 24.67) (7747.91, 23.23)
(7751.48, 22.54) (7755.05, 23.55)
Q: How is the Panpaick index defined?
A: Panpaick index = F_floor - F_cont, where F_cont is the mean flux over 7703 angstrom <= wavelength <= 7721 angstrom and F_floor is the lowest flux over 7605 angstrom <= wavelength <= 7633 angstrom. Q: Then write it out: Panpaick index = 3.0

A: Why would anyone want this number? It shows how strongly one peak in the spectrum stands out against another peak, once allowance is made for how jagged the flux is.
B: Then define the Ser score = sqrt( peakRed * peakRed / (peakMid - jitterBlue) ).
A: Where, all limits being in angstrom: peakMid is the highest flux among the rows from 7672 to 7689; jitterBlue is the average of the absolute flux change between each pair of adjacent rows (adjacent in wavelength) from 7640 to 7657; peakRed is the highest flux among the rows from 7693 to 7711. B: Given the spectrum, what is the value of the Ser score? 5.04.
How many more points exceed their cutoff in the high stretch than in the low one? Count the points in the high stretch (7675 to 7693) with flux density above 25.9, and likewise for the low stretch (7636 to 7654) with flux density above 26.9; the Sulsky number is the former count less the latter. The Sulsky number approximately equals -2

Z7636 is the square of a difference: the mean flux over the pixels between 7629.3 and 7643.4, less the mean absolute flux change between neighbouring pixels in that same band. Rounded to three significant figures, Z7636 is 682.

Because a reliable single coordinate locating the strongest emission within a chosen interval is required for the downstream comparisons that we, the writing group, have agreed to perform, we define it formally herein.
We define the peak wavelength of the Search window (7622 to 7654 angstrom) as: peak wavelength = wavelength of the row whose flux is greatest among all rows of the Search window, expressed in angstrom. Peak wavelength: 7624.03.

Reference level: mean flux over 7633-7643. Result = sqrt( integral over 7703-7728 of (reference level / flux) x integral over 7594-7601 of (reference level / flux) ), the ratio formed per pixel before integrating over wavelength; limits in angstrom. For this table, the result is 13.4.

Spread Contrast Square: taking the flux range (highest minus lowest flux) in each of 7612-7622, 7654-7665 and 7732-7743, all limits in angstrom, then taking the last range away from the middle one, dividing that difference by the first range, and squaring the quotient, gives 28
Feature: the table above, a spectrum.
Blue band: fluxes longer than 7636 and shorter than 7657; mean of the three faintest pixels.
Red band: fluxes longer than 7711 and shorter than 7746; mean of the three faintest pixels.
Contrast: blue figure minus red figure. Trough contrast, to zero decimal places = 3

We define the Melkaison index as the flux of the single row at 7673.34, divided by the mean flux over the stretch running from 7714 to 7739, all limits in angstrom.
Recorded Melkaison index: 0.85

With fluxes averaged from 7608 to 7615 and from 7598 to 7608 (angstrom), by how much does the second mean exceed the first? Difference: -1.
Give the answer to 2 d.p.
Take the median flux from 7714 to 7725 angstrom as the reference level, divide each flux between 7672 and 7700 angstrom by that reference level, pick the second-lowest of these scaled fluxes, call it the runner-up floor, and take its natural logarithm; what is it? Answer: -0.13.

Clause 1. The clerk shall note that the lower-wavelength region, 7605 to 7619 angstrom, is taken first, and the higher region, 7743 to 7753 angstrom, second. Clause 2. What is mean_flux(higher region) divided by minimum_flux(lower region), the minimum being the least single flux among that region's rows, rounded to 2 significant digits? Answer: 0.83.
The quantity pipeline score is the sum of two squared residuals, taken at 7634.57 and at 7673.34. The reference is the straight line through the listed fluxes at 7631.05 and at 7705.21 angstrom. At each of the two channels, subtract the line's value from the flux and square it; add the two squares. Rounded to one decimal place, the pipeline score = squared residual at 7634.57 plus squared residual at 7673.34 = 9.5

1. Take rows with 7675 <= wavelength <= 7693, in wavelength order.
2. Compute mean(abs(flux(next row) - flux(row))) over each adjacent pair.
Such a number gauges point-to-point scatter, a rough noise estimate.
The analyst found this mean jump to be 0.44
